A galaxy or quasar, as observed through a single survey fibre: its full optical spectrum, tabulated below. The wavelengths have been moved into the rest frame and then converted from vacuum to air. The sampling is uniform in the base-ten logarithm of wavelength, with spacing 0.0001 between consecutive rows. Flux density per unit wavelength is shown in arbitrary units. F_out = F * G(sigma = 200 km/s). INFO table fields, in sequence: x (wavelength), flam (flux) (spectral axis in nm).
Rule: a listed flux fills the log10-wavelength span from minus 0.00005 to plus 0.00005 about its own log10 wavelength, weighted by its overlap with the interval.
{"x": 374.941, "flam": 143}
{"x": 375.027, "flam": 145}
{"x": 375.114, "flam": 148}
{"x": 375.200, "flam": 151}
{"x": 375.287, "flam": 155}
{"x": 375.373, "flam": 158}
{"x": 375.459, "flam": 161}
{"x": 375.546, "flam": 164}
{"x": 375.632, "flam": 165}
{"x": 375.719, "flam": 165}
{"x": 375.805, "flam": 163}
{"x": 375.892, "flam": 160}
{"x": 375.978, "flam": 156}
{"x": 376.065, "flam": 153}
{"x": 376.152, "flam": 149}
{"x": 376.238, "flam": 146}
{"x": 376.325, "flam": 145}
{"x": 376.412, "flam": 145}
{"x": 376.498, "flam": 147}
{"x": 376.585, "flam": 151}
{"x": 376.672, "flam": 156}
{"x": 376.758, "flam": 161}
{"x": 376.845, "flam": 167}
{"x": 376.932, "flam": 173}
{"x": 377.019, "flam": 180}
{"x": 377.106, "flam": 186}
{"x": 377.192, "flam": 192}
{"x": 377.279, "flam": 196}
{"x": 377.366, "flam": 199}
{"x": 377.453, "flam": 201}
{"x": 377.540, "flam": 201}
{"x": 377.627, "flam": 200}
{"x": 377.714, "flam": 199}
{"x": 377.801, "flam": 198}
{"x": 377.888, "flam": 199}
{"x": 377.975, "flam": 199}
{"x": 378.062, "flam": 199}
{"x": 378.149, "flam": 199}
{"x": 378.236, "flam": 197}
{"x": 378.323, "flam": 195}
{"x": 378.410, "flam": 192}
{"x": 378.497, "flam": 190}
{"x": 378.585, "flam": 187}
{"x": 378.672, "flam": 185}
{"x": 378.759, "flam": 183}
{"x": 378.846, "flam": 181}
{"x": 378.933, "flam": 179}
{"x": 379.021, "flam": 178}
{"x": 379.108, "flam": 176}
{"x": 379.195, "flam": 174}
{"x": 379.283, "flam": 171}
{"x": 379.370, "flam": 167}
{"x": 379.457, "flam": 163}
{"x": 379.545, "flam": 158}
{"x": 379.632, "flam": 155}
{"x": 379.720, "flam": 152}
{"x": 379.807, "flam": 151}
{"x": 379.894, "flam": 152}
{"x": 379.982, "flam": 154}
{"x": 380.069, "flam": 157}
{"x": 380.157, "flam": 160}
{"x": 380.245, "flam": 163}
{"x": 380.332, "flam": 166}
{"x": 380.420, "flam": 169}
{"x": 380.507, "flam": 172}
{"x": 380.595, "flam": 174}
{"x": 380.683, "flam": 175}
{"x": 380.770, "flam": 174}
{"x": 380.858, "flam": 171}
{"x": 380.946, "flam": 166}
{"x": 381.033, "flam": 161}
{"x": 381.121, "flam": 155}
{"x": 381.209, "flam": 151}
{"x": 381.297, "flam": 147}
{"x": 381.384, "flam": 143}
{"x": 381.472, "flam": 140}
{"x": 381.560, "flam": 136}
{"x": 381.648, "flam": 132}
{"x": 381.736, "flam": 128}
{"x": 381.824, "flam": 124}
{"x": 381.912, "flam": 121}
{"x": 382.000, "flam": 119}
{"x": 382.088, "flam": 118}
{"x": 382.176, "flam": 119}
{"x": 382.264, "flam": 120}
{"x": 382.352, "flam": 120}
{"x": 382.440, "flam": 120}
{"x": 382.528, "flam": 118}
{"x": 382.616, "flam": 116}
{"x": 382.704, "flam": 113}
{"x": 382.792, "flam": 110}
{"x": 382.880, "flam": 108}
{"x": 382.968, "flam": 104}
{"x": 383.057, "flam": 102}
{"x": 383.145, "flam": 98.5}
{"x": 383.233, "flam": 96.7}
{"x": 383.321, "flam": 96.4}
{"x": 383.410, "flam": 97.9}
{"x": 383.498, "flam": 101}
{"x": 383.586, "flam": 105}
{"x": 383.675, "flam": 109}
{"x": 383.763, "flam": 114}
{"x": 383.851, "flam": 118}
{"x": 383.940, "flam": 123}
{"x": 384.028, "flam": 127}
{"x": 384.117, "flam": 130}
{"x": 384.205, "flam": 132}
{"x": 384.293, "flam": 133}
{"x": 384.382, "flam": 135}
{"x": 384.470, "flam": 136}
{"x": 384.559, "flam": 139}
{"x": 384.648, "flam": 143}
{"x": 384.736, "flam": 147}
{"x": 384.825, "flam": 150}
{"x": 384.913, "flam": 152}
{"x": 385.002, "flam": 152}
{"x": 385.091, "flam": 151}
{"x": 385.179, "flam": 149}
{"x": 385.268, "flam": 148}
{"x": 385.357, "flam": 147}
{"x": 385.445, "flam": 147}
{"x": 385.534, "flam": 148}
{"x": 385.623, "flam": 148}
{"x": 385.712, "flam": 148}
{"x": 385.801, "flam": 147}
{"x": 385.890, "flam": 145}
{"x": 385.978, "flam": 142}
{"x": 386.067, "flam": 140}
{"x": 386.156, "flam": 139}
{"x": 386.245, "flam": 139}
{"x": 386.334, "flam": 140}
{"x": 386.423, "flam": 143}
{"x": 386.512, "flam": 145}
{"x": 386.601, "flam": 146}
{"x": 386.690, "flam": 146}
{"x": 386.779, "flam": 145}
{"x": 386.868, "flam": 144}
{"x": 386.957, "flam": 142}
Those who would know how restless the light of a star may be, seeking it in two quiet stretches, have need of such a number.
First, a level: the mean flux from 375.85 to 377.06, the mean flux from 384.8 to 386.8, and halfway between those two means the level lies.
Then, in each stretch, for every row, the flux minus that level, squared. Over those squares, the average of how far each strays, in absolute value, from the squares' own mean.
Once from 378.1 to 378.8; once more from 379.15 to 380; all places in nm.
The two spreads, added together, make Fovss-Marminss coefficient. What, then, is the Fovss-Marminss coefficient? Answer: 530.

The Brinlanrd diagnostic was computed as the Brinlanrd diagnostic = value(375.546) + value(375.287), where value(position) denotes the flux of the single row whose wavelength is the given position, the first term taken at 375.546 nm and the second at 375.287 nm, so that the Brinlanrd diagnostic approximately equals 319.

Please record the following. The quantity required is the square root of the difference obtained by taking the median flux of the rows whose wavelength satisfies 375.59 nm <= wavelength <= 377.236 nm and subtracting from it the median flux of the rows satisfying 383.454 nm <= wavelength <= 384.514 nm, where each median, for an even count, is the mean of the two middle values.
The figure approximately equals 5.9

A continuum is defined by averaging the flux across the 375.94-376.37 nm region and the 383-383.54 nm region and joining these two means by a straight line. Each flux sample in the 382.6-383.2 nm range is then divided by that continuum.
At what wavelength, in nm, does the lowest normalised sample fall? 383.145 nm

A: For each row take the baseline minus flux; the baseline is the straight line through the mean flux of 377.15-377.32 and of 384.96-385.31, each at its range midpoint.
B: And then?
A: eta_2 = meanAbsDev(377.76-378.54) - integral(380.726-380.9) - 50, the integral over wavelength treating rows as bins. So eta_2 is -48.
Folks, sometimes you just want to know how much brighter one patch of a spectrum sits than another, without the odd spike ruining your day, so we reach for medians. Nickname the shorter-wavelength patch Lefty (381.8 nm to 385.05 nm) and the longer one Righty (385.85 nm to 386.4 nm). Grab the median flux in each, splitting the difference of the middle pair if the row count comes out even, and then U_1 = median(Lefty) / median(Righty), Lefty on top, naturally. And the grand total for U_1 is 0.85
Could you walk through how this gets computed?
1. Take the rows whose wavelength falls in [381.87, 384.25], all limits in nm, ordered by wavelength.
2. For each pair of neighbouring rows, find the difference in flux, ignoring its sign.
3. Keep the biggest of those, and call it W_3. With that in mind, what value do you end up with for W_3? 5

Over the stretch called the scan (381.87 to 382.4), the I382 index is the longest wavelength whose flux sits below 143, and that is 382.352 nm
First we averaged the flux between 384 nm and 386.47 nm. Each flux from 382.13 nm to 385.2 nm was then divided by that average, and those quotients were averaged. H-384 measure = 0.86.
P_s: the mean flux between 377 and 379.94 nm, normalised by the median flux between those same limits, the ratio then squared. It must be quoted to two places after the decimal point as 0.97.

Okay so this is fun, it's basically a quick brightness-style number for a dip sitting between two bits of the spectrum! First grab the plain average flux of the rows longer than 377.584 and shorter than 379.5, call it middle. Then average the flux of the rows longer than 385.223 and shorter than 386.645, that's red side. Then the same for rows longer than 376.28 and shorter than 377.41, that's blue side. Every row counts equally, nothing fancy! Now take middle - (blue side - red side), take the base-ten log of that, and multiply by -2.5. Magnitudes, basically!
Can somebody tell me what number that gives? -5.53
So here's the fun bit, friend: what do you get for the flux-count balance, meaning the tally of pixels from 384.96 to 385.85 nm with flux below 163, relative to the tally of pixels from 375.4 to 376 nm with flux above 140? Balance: 1.4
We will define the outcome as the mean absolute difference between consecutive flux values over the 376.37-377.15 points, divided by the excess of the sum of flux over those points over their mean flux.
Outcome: 0.0039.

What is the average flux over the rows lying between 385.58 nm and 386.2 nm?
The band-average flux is 144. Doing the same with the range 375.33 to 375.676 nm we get 162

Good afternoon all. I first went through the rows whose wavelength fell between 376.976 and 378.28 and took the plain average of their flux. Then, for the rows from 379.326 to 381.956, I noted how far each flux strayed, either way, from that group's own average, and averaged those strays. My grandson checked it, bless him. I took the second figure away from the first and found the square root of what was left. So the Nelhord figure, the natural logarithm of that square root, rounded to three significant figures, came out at 2.61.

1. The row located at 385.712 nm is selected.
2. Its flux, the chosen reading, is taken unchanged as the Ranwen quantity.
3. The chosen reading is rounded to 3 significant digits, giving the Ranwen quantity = 148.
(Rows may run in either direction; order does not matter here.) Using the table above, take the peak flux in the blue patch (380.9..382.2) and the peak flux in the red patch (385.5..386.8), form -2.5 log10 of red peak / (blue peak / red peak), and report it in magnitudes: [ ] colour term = -5.3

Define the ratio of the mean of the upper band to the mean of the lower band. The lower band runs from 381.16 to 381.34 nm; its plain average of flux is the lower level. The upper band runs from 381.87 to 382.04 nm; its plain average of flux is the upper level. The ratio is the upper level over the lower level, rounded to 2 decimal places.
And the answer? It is 0.81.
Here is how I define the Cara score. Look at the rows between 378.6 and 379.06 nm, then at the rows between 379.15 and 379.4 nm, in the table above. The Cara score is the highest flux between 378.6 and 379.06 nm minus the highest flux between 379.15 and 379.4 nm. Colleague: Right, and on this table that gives 11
